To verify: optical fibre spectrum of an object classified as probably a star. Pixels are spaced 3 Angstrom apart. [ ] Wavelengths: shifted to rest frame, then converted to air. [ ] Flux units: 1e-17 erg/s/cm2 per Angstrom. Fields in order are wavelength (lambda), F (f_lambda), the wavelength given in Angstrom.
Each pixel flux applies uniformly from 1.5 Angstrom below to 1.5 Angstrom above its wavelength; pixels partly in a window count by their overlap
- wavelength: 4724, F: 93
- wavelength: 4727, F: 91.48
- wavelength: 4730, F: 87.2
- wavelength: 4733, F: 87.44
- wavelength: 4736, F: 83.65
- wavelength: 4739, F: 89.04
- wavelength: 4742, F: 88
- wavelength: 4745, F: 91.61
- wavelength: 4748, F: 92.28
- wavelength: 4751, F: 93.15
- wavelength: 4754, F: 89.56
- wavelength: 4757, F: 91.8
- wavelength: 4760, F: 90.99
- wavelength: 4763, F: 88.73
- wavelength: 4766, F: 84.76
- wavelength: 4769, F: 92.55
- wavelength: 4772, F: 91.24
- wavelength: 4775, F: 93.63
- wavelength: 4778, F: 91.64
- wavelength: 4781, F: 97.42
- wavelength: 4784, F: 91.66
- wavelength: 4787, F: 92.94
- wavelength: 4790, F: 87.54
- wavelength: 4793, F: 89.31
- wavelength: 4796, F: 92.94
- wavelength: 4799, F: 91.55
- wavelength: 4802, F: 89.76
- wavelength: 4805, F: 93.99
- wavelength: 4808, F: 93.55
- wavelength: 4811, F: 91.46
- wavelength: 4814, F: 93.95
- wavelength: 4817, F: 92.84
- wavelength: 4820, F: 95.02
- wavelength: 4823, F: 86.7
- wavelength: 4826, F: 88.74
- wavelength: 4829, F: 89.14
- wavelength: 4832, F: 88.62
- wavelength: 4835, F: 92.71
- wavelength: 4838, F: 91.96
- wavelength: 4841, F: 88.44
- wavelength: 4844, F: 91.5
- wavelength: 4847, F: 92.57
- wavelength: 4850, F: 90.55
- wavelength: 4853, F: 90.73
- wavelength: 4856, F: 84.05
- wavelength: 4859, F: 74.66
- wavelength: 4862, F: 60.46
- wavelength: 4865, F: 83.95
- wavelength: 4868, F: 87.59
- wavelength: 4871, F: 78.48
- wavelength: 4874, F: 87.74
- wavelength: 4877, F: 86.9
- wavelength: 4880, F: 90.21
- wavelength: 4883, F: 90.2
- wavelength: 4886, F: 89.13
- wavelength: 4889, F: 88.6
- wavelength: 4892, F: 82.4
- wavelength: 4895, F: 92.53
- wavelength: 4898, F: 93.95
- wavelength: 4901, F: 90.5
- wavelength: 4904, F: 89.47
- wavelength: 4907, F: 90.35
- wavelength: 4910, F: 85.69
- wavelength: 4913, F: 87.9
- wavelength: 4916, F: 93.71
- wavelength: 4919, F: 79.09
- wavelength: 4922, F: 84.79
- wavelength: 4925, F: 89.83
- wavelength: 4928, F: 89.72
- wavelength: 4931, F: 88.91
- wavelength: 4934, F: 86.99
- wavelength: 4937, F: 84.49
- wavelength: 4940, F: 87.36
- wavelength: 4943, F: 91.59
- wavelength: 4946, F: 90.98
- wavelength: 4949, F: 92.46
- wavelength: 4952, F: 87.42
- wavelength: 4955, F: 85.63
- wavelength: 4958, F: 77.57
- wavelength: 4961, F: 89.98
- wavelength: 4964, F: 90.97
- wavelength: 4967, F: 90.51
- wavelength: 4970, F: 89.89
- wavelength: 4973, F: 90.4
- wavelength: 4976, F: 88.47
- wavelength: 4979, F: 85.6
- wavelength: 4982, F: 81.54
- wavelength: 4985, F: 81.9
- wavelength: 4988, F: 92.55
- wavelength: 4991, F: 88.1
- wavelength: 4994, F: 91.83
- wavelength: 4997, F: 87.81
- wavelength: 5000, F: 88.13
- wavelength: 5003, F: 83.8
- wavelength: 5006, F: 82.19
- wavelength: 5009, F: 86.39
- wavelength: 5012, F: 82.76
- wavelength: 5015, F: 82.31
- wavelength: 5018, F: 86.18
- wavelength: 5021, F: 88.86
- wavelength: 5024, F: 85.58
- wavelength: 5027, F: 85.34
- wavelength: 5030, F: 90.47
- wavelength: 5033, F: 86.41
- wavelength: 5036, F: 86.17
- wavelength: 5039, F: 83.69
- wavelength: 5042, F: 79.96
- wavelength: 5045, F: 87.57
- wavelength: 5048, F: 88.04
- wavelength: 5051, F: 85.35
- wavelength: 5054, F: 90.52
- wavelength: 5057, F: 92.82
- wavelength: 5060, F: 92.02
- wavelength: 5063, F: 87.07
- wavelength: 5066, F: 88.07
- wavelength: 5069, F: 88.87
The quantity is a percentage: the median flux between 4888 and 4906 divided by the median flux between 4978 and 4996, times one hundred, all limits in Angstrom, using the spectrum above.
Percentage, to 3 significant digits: 104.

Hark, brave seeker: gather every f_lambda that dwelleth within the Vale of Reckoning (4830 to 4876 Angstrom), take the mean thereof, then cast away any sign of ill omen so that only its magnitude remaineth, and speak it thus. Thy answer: 86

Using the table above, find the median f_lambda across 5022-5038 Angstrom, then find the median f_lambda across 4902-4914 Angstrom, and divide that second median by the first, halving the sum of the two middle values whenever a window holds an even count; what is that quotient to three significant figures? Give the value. 1.03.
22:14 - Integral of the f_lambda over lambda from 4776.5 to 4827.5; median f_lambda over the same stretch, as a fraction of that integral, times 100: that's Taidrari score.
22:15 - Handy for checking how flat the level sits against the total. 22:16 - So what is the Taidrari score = 1.96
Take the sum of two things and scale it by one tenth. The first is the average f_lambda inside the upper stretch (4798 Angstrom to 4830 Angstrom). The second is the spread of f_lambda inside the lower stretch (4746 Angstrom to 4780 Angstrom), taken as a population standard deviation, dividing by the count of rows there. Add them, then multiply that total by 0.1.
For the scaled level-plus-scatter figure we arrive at 9.4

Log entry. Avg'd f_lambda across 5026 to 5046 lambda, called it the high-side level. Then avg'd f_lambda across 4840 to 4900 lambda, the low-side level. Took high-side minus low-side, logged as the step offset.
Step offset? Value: -1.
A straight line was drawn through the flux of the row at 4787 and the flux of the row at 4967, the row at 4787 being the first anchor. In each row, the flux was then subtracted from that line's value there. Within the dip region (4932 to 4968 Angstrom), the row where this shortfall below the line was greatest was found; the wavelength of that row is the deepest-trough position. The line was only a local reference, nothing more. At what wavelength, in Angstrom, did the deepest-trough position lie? 4958 Angstrom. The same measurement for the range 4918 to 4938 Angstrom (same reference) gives 4919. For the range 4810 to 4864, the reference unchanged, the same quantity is 4862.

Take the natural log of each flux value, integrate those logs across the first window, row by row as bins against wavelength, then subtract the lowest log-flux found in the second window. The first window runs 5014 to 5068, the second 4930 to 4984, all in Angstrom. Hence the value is 237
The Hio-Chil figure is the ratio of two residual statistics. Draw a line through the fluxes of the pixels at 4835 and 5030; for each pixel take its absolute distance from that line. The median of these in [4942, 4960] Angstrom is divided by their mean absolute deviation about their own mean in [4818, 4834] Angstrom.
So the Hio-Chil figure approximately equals 2.8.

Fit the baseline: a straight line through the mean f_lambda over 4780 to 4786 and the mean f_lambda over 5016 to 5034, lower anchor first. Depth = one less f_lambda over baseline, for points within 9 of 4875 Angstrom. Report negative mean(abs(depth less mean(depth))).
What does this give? -0.031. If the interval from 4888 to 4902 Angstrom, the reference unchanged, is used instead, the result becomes -0.037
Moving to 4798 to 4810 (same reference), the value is -0.018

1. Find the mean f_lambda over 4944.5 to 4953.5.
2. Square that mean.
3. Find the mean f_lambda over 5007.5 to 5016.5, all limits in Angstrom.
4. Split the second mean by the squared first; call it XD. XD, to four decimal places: 0.0103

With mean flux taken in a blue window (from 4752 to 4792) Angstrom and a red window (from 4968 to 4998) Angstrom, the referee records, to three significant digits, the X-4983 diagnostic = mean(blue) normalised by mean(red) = 1.04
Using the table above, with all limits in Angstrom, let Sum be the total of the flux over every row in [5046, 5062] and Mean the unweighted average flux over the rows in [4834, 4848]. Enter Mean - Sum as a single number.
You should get -357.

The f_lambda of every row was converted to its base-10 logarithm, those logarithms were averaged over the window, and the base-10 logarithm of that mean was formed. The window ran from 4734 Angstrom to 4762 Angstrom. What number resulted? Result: 0.291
